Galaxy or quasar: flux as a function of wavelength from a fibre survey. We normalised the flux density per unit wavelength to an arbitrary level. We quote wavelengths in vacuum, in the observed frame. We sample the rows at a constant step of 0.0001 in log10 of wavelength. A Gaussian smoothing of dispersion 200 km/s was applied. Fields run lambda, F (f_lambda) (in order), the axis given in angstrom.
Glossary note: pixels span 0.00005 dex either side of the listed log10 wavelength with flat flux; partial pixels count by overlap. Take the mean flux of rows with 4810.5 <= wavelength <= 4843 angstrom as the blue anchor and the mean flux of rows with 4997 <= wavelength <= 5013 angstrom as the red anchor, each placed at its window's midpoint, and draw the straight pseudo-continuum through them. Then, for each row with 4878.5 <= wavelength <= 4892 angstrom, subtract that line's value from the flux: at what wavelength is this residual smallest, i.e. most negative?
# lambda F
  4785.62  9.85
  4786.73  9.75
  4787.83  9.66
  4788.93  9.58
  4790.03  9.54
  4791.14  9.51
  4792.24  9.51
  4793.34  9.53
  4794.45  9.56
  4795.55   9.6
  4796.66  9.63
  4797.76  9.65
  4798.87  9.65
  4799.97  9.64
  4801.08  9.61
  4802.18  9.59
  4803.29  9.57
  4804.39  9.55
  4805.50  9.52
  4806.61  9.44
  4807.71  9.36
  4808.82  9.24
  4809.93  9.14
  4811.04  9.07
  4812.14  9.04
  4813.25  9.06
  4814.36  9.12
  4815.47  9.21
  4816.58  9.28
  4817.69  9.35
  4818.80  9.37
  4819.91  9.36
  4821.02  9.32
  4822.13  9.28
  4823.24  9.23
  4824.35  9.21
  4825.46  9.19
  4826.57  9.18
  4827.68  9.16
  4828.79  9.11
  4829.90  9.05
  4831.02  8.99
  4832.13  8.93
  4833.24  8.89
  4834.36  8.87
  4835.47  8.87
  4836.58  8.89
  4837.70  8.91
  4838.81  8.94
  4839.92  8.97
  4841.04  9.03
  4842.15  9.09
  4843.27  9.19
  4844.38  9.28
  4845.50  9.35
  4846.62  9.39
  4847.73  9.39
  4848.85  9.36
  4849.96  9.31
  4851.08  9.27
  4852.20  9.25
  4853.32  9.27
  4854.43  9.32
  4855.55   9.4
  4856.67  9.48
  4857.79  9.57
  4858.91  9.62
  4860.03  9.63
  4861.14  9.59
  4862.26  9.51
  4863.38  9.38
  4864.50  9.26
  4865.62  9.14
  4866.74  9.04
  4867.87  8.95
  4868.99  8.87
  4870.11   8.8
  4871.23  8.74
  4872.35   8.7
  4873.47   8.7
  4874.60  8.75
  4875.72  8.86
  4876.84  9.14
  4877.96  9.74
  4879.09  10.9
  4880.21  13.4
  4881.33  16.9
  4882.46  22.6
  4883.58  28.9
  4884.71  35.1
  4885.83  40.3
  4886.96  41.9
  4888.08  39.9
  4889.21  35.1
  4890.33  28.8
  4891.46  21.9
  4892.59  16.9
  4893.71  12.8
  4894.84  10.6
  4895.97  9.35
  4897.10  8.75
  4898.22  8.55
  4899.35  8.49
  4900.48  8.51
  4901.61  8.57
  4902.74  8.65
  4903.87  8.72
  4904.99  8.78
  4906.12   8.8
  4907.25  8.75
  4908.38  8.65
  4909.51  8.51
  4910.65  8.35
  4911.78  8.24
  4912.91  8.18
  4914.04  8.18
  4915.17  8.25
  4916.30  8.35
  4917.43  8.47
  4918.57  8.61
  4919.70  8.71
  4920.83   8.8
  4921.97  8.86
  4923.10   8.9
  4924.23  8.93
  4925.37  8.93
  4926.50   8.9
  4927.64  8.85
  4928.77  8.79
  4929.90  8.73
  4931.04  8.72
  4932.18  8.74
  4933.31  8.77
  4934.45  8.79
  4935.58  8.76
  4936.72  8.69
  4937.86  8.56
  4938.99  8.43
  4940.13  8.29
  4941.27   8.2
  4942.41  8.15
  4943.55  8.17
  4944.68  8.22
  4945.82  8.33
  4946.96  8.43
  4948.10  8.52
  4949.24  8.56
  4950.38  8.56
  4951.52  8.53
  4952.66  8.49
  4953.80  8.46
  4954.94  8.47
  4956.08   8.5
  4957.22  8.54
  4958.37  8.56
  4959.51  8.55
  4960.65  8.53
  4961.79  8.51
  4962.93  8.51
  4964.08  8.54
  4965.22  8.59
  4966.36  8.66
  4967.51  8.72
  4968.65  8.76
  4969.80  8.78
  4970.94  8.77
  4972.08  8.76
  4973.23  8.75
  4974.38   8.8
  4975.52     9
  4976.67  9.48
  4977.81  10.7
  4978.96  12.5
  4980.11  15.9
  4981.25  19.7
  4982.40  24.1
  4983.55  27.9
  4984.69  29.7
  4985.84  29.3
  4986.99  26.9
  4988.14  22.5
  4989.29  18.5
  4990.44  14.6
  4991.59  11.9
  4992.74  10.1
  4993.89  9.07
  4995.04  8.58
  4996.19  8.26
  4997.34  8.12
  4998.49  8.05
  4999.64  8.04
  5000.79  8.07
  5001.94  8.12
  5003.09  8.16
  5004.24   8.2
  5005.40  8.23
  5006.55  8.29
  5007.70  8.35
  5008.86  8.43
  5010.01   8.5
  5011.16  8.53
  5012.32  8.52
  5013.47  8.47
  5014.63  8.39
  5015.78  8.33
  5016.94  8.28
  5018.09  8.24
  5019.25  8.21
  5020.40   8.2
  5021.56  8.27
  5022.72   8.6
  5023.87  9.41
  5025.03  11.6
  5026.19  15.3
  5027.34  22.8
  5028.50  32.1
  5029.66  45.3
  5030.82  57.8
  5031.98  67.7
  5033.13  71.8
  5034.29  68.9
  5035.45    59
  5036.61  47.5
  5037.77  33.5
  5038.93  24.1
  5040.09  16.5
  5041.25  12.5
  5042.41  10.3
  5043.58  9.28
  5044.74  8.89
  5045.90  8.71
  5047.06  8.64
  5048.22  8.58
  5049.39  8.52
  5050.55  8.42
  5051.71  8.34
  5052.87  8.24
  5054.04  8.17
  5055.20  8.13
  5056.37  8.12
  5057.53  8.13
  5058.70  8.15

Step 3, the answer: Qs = 4879.09 angstrom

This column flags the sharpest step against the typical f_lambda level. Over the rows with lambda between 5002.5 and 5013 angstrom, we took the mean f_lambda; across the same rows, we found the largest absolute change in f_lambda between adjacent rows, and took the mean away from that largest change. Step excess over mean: -8.3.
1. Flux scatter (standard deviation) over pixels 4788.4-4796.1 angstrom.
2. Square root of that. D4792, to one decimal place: 0.2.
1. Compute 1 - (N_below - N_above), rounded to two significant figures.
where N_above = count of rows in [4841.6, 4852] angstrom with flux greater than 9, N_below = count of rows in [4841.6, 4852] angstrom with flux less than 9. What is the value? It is 10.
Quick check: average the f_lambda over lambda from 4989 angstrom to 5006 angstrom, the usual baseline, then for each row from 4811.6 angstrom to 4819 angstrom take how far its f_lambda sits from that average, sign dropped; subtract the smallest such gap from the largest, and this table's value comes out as 0.33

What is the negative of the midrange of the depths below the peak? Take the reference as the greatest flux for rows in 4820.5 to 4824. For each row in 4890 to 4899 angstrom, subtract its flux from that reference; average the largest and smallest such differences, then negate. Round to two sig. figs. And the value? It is 9.4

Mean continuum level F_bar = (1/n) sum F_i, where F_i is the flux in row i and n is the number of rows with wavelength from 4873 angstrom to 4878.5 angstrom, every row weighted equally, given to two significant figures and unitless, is 9.0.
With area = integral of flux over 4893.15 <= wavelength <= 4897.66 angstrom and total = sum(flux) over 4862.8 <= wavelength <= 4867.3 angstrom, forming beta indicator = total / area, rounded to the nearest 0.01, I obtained 0.79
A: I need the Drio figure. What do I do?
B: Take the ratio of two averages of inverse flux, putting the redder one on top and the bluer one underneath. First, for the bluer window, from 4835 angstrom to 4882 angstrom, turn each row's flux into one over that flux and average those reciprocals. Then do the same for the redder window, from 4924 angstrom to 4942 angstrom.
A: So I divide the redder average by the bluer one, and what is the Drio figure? 1.08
